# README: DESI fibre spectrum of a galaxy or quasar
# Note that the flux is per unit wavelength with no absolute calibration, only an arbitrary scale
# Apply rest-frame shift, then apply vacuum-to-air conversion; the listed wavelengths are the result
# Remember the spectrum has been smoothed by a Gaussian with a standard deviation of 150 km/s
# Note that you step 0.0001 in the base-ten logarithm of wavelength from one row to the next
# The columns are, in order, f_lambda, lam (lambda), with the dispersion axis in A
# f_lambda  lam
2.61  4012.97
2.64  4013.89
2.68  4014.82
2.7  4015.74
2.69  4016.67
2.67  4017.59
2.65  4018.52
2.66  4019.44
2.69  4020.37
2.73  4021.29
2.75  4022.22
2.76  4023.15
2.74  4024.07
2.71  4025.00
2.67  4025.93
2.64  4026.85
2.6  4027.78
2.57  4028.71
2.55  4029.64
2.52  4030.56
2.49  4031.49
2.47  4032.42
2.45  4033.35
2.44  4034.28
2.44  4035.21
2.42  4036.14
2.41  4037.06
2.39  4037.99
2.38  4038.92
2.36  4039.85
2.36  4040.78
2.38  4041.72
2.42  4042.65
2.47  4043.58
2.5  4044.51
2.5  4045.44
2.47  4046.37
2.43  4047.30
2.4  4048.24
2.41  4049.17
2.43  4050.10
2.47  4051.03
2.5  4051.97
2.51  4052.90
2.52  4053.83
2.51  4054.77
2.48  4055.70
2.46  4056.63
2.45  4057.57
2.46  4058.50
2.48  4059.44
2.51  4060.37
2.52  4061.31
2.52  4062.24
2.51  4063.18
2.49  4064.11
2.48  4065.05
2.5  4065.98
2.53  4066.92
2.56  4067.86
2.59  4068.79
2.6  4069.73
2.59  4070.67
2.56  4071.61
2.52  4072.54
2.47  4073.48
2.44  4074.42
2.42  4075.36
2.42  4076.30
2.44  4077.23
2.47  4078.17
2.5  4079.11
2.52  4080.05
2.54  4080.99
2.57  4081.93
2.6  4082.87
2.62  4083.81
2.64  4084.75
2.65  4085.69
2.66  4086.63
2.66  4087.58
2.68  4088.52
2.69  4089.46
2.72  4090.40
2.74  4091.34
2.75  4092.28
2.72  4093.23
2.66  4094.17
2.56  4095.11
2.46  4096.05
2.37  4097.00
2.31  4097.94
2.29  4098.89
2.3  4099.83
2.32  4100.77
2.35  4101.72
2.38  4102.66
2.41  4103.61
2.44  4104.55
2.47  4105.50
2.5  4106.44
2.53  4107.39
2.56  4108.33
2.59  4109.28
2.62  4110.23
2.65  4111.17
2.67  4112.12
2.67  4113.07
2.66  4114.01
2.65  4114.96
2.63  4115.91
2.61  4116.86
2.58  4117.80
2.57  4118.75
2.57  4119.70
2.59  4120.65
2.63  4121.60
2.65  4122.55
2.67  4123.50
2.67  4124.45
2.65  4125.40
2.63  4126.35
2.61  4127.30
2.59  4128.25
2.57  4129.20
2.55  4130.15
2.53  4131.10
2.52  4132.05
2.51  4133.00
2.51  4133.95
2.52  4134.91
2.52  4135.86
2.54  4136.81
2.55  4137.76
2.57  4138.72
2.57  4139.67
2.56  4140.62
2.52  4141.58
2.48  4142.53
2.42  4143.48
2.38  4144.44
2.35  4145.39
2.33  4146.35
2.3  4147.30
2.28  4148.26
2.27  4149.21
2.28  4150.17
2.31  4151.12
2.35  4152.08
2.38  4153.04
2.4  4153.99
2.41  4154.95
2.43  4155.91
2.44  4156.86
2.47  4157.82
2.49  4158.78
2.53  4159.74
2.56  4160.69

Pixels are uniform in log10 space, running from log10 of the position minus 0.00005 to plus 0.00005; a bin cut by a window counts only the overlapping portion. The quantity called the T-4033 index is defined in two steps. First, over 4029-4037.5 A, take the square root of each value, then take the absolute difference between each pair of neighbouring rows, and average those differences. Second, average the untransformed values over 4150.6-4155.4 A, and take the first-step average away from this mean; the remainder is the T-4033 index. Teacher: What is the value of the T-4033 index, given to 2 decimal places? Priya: 2.36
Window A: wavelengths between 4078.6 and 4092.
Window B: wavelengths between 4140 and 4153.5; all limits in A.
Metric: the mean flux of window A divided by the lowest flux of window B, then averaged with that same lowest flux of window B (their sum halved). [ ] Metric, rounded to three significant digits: 1.71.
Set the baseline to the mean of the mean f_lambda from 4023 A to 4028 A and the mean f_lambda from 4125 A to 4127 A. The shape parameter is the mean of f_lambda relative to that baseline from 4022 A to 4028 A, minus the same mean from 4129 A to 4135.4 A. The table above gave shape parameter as 0.17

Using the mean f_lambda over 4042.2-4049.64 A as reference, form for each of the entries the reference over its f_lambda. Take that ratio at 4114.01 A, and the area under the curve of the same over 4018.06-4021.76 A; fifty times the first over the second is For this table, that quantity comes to 14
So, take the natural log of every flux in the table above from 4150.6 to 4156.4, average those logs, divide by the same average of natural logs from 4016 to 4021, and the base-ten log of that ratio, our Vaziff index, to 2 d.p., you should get -0.05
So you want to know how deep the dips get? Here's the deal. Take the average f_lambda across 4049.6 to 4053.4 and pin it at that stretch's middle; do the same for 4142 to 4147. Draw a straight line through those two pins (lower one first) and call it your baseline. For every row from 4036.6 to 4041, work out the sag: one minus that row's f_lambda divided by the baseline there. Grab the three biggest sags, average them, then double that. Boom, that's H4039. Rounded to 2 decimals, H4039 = 0.10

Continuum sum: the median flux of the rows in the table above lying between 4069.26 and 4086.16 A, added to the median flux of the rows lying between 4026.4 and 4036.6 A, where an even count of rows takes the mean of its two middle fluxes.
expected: 5.02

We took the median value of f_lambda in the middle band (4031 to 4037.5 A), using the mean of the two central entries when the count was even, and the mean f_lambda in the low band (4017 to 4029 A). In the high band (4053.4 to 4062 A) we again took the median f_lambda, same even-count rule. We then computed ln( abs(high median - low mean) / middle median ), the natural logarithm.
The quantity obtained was -2.5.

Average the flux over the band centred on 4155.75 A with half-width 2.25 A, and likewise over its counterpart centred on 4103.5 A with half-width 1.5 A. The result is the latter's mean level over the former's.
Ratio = 0.992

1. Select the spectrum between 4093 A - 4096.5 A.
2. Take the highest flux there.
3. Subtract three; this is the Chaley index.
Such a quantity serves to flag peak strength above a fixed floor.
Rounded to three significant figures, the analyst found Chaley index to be -0.280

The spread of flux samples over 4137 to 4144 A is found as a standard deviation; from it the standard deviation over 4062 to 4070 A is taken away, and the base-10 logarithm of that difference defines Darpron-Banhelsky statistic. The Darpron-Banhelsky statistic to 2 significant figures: -1.9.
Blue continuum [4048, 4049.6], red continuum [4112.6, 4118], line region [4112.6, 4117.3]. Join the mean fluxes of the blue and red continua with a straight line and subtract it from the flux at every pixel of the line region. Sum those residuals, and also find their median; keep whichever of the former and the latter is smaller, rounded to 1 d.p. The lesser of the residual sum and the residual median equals 0.0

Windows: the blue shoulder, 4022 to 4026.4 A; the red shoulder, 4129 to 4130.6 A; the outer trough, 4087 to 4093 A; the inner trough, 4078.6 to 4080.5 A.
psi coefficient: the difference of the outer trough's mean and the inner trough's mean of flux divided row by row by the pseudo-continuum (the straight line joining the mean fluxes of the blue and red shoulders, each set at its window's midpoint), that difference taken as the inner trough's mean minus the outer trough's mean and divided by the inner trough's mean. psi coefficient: -0.085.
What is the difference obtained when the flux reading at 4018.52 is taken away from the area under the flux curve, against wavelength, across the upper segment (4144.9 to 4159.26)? 31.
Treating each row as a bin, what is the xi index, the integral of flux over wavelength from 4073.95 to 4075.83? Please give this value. 4.56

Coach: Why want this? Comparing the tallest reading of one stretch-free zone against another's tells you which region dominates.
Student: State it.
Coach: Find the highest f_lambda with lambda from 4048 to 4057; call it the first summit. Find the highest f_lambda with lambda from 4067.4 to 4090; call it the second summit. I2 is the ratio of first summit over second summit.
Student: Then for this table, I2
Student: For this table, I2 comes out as 0.94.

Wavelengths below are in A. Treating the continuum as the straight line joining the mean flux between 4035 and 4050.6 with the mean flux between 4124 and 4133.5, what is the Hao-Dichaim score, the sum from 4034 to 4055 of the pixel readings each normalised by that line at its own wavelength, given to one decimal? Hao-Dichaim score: 23.1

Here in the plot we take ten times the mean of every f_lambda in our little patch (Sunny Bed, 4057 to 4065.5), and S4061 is 24.9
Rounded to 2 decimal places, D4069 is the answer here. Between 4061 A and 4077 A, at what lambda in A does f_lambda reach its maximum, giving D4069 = 4069.73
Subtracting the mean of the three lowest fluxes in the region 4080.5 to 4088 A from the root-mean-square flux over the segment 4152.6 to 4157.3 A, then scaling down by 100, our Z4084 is -0.0016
